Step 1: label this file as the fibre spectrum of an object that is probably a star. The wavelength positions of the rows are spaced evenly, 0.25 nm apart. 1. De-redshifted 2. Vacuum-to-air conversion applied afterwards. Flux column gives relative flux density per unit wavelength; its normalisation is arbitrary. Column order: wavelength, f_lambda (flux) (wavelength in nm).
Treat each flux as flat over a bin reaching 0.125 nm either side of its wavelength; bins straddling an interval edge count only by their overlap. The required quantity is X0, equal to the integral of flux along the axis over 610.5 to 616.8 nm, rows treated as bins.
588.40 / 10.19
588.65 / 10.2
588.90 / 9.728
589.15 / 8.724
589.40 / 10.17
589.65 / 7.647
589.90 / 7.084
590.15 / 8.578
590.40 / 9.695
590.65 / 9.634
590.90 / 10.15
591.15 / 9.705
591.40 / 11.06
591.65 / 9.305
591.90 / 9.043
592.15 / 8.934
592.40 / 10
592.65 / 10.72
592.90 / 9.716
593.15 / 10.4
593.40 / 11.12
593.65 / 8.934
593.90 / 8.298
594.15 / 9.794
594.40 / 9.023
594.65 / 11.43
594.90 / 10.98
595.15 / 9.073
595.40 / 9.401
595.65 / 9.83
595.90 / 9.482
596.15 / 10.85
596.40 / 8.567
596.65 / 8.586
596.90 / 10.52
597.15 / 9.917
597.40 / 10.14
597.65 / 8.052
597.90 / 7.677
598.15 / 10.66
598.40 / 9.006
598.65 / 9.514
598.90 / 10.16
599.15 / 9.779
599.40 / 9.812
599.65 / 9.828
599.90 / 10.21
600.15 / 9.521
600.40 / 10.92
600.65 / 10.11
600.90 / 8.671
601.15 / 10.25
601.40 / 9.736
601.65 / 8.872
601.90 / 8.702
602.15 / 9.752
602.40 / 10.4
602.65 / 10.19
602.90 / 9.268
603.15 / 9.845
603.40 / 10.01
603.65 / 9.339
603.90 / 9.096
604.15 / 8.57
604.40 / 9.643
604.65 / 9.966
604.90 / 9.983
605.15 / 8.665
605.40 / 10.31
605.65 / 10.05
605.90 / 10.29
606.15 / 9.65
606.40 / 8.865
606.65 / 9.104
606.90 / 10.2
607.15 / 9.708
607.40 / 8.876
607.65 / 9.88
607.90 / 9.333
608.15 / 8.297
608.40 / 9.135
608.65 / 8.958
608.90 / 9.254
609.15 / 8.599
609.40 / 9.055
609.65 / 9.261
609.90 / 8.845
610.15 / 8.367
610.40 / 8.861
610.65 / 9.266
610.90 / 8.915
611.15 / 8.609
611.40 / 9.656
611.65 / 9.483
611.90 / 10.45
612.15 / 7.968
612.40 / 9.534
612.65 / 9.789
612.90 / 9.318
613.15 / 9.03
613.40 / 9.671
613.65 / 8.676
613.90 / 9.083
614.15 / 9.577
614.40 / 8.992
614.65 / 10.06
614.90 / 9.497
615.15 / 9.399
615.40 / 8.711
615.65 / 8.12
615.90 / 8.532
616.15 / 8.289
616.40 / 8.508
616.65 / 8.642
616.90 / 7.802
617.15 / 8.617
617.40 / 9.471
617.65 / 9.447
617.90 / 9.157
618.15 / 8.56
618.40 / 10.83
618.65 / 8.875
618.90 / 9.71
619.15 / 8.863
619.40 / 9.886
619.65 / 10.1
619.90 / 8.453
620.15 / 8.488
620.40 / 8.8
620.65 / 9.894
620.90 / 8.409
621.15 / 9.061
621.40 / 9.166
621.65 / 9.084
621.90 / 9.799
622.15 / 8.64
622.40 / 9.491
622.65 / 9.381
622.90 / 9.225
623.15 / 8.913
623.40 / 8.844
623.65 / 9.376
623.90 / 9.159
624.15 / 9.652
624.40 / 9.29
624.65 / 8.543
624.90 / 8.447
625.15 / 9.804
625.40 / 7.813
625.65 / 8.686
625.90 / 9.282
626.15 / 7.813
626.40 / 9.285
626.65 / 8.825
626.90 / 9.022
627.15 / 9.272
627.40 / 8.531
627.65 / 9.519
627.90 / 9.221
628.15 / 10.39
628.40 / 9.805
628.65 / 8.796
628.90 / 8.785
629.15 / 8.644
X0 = 57.4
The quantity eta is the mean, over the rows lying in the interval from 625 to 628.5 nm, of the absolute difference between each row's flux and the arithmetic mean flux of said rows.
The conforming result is 0.6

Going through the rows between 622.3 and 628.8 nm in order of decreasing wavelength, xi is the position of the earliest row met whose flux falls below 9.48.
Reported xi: 628.65 nm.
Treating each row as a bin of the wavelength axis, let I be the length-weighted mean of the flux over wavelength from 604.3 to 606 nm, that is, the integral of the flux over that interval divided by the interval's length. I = 9.8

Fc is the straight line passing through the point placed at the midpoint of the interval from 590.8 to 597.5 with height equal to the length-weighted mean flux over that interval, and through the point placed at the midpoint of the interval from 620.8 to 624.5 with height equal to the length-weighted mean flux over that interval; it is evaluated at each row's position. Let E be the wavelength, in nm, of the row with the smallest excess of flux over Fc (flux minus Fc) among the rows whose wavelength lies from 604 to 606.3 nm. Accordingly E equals 604.15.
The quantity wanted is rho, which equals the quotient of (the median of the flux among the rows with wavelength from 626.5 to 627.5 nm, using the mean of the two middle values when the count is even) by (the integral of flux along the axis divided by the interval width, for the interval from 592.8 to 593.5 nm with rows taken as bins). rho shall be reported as 0.86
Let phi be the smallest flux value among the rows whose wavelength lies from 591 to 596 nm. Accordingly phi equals 8.298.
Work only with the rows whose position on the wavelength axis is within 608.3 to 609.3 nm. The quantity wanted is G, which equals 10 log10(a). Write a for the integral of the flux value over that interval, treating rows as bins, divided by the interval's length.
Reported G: 9.53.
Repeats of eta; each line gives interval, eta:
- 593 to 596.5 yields 0.8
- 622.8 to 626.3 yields 0.5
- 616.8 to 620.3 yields 0.6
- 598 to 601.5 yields 0.4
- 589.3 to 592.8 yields 0.8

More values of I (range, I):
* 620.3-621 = 9.1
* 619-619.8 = 9.6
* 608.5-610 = 9.0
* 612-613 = 9.2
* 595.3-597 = 9.6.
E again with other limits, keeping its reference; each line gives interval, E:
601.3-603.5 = 601.90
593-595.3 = 593.90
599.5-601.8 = 600.90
